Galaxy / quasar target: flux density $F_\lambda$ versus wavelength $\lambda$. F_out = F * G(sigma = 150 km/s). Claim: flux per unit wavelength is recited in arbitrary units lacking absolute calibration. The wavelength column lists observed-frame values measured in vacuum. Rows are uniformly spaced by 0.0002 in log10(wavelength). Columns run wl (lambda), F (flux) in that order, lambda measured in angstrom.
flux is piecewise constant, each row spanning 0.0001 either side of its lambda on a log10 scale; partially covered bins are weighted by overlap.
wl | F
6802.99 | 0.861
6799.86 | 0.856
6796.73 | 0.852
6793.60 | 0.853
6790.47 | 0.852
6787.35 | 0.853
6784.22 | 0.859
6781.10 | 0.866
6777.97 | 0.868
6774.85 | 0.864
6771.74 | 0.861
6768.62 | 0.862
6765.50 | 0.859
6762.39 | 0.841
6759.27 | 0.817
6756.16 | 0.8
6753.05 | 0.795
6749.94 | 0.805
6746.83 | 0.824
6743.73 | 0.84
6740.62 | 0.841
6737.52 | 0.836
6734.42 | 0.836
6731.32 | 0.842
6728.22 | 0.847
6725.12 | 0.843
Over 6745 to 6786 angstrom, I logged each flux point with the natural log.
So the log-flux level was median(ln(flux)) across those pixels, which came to -0.152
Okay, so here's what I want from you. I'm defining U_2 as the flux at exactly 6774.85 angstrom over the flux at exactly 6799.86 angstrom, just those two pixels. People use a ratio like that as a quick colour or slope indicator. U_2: 1.01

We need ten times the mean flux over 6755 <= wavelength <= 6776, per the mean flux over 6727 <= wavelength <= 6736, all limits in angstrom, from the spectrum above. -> 10.0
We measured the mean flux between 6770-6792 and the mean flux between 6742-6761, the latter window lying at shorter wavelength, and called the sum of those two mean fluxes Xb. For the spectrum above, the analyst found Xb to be 1.67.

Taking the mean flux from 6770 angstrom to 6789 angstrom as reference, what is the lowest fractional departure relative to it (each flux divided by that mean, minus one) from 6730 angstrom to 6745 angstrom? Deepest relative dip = -0.030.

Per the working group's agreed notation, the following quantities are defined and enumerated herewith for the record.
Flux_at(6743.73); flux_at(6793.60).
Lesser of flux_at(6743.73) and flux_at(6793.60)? 0.840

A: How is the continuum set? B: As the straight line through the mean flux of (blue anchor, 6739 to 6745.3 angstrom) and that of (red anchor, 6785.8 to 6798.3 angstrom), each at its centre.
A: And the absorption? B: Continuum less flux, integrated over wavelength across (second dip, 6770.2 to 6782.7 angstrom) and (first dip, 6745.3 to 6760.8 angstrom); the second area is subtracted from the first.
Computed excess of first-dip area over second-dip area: 0.74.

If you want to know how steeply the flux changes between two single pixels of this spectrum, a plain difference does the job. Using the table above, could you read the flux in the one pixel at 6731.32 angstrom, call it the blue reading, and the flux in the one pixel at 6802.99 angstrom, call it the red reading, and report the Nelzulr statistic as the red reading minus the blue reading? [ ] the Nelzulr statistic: 0.02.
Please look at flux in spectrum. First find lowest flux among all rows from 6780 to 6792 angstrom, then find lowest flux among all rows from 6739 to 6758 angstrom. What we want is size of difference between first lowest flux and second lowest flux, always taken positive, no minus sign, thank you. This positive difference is 0.06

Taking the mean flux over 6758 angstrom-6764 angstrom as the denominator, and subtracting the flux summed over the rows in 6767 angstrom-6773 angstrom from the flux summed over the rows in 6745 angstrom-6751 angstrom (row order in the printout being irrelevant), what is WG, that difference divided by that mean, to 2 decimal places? -0.11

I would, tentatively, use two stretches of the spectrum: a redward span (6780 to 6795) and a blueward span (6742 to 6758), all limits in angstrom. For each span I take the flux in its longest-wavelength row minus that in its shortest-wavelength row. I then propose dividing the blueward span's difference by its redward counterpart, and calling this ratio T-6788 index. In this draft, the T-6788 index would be 3.1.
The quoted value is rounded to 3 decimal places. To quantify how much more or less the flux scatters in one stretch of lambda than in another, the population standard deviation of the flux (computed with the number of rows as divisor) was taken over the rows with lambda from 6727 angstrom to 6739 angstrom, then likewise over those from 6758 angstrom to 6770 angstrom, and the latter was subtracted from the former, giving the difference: -0.013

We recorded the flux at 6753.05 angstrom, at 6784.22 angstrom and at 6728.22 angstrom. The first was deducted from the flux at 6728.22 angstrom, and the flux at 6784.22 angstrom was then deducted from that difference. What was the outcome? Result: -0.81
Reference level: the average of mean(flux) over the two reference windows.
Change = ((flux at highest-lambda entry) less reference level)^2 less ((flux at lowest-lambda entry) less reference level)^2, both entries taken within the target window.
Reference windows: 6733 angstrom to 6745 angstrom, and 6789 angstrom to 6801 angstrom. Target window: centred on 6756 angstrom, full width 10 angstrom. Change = -0.0017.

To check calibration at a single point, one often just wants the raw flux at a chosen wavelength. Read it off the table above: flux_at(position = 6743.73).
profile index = 0.84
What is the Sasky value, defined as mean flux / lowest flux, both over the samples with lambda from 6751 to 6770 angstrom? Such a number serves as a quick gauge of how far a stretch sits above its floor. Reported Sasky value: 1.04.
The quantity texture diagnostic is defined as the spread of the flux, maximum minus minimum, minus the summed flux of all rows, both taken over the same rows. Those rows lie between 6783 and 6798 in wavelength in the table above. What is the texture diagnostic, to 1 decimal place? -4.3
